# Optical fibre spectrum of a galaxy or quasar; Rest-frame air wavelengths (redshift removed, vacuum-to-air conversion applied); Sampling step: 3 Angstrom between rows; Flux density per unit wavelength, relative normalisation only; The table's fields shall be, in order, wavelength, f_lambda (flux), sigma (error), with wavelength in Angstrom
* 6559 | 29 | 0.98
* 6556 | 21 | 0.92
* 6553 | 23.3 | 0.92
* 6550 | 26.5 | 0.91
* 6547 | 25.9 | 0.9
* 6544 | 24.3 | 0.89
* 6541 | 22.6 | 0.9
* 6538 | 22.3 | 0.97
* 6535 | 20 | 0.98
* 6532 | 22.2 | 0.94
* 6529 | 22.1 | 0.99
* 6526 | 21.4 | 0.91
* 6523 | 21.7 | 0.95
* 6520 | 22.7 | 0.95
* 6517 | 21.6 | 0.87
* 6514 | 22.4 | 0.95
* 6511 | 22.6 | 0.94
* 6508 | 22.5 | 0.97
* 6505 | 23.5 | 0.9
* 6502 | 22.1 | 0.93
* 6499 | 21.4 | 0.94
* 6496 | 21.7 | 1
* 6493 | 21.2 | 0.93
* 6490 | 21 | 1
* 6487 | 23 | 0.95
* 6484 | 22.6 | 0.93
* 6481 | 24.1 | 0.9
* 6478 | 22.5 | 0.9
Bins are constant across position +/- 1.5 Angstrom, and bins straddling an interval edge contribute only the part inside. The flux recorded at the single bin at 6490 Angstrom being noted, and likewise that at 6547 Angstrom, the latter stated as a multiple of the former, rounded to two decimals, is 1.23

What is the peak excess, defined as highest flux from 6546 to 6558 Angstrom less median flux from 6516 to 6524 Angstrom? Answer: 4.8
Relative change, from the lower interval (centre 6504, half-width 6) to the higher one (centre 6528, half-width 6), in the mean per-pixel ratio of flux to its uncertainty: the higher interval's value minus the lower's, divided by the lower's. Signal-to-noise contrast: -0.04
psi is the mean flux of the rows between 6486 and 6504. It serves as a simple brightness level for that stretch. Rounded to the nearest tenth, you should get 21.7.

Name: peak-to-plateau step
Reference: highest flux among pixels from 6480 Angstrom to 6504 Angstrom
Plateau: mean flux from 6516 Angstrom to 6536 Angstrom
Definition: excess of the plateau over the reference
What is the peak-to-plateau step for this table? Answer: -2.4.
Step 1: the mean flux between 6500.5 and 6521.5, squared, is 506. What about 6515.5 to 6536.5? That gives 470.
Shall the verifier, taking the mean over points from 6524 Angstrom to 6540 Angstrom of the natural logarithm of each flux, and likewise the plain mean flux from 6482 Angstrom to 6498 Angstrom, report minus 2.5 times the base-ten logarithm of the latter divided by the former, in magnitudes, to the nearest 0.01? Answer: -2.13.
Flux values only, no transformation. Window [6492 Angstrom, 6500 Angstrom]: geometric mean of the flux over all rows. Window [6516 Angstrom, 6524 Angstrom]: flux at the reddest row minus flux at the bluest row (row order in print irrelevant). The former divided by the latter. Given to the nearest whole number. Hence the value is 214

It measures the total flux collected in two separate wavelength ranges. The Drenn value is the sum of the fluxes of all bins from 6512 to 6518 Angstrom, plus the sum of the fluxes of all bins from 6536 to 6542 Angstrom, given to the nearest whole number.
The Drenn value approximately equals 89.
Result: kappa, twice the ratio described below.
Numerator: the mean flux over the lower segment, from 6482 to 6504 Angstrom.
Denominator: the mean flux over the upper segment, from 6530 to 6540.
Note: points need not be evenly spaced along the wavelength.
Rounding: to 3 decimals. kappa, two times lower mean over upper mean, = 2.033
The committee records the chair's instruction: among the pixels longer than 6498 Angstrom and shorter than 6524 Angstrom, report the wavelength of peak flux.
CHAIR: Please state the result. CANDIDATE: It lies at 6505 Angstrom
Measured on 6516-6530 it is 6520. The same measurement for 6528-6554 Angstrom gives 6550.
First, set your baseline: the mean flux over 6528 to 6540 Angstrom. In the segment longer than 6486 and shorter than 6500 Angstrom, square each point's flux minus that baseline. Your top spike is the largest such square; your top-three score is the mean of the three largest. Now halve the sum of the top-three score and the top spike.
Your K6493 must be 1.3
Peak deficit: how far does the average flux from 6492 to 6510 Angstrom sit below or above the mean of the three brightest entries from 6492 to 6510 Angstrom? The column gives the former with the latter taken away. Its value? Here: -0.6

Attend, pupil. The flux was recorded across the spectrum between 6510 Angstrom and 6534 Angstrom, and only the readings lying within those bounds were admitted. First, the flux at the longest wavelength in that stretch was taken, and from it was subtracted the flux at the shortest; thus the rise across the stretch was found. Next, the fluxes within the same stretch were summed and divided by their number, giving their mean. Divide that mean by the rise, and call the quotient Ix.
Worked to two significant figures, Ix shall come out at -55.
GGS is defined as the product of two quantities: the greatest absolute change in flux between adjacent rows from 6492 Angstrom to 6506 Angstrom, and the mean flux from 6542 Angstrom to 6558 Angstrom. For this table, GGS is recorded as 34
